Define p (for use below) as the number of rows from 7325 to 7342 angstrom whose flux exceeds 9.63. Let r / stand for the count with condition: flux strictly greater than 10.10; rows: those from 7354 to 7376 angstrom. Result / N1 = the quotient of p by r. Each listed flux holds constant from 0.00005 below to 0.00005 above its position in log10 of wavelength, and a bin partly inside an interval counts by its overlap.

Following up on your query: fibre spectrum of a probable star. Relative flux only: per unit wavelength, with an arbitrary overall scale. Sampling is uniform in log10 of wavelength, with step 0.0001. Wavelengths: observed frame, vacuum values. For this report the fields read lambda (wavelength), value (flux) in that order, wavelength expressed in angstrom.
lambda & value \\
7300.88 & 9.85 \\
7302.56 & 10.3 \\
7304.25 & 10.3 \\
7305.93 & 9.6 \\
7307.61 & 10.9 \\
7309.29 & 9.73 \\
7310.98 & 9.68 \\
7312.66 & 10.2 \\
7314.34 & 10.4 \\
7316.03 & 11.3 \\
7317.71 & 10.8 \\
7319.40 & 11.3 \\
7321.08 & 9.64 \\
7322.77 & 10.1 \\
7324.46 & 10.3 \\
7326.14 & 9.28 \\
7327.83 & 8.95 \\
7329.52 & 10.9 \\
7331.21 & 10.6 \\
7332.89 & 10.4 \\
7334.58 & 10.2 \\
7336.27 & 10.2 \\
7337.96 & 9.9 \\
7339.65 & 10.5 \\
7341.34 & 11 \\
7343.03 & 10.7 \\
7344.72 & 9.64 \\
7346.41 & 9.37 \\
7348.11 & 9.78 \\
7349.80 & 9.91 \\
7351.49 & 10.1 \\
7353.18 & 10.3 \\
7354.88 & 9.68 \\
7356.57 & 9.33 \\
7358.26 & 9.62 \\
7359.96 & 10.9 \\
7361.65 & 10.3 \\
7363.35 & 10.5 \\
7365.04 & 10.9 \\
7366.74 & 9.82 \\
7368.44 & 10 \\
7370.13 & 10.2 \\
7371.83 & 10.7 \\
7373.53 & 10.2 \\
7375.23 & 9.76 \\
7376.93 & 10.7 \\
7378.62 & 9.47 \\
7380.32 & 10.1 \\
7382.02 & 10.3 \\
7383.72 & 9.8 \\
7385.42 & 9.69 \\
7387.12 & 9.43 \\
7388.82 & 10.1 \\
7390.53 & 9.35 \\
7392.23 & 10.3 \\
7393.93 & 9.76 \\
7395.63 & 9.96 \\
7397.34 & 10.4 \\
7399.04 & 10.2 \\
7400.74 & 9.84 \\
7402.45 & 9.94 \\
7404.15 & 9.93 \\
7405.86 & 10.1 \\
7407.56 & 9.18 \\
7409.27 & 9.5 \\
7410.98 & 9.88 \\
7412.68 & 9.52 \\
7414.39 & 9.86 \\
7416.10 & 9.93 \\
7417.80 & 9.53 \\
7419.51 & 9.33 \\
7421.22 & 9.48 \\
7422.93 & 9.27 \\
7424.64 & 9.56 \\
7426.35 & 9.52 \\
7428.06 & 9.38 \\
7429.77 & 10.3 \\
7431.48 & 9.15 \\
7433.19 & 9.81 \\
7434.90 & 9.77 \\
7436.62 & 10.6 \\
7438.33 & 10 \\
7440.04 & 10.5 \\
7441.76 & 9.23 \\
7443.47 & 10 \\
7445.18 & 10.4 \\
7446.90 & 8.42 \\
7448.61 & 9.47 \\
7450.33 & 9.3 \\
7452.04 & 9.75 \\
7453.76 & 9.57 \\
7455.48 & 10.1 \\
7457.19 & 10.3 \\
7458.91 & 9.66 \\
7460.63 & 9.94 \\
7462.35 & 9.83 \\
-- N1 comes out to 1.1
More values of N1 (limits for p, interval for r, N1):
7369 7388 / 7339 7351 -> 3.0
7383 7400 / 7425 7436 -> 8.0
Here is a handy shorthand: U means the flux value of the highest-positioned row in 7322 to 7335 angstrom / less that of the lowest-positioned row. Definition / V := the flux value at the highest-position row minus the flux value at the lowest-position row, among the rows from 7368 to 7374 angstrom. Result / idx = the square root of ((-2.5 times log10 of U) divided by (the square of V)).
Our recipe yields 8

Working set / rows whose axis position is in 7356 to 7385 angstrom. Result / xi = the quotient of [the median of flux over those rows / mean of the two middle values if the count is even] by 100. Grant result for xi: 0.102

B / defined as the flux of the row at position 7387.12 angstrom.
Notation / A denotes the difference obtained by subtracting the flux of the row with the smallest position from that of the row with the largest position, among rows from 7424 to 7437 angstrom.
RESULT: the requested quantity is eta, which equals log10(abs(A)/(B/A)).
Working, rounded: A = 1.04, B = 9.43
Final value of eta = -0.9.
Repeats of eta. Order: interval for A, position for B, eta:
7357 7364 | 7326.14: -1.1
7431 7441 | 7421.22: -0.7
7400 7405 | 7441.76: -3.1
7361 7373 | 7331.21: -1.8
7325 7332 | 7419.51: -0.7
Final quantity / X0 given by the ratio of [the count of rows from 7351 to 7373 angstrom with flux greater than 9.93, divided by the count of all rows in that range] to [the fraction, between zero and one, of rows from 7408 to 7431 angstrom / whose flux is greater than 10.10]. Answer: 9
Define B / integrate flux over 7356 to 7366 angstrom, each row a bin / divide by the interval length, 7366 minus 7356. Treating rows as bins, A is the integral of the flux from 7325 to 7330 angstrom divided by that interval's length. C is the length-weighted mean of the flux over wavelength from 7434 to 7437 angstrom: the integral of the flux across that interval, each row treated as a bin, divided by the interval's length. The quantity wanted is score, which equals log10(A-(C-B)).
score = 0.99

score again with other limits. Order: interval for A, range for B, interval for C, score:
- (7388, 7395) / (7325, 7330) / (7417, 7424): 1.01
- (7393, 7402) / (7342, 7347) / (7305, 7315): 1.00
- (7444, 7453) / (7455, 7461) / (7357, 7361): 0.97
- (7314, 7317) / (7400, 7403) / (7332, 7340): 1.02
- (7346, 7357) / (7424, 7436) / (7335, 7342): 0.96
